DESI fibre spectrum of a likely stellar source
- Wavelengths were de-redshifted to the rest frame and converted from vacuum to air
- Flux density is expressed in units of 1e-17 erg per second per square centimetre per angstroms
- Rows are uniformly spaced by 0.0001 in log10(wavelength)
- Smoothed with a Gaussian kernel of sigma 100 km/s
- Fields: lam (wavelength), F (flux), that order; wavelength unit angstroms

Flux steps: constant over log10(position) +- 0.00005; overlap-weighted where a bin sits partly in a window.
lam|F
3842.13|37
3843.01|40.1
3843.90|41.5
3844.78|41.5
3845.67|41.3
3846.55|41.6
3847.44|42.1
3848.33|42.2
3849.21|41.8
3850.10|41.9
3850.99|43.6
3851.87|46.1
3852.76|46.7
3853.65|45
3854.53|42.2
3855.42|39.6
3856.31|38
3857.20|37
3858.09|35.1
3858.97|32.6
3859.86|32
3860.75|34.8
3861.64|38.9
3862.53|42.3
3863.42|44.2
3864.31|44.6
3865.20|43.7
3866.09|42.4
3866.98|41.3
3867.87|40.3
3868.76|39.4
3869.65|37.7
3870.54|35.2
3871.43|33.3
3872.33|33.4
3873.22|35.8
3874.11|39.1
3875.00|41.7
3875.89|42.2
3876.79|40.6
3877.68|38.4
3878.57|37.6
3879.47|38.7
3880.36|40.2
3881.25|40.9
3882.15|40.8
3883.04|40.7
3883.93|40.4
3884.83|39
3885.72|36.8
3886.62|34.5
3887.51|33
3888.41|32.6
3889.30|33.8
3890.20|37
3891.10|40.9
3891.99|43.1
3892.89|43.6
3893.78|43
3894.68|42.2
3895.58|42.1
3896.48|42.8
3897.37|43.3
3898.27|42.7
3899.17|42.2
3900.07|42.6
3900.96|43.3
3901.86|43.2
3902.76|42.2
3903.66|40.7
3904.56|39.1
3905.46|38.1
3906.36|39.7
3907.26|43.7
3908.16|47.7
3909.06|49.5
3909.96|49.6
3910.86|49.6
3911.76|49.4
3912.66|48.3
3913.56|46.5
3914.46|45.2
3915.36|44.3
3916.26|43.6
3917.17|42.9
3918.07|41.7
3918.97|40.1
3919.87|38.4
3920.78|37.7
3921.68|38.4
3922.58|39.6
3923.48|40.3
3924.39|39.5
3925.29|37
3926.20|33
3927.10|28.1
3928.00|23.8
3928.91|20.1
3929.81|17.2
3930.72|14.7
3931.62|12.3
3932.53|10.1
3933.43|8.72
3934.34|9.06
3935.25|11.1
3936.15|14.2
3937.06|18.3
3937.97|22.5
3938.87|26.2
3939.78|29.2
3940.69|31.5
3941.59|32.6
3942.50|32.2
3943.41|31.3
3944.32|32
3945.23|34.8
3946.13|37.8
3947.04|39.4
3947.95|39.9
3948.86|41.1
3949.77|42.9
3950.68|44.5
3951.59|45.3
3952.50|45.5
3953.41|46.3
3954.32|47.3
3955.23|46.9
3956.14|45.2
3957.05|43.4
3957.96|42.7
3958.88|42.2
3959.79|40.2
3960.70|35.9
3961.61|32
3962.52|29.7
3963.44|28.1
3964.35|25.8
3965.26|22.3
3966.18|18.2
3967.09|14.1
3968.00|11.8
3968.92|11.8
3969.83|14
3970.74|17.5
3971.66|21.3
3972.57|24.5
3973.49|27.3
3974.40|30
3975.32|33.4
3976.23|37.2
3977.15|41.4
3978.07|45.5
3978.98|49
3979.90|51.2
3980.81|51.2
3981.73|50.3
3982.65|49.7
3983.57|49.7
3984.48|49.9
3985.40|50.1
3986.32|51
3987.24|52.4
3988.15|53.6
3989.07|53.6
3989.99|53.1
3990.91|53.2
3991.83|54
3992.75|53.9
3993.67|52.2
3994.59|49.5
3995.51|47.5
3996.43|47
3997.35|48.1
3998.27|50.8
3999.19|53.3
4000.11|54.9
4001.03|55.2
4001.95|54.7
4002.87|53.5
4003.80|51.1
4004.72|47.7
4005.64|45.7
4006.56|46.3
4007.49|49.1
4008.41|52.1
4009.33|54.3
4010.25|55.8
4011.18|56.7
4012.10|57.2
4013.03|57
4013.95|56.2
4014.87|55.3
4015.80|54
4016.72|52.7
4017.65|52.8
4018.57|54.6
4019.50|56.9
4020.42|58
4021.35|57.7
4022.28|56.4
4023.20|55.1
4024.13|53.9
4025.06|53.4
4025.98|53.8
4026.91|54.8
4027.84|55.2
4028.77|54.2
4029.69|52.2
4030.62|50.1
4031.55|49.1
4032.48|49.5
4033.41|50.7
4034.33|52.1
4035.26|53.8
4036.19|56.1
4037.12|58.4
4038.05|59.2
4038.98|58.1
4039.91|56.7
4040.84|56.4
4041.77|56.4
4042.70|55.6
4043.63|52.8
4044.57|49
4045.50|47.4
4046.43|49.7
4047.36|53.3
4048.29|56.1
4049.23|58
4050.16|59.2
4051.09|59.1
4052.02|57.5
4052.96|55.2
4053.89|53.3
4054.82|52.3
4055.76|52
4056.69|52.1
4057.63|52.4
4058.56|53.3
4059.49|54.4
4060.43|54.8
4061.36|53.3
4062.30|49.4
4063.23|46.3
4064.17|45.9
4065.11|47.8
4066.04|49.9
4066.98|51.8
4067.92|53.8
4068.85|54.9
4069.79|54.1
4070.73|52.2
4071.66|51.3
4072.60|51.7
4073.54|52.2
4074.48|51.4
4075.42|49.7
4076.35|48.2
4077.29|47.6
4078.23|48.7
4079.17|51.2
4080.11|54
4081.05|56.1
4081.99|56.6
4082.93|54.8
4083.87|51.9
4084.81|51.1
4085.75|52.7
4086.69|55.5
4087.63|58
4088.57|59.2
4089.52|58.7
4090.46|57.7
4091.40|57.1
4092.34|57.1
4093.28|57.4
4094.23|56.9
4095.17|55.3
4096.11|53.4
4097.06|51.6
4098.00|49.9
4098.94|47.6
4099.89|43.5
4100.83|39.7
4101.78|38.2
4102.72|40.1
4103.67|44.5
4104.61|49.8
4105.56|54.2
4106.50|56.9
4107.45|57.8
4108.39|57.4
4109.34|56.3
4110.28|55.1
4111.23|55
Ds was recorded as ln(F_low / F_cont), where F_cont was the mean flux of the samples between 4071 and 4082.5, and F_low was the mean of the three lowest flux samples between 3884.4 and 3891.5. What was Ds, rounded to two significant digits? -0.44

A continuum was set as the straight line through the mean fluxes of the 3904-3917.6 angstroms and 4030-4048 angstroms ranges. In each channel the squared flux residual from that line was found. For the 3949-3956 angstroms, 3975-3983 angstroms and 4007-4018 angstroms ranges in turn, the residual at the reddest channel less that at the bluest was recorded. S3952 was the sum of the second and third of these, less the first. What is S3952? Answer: -236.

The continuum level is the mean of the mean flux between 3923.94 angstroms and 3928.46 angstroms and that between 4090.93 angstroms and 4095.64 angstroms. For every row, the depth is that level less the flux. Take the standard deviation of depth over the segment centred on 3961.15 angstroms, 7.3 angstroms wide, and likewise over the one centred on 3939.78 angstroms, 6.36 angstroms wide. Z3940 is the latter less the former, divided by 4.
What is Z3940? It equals -0.29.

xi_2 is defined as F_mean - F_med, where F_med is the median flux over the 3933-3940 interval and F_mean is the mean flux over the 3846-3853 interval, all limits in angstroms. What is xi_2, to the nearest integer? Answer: 27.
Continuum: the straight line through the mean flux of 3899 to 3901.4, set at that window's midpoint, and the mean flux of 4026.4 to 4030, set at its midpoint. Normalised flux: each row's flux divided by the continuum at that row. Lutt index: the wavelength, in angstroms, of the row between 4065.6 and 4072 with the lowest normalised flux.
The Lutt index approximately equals 4066.04 angstroms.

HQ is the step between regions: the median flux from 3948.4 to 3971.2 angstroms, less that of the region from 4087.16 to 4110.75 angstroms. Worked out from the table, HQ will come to -15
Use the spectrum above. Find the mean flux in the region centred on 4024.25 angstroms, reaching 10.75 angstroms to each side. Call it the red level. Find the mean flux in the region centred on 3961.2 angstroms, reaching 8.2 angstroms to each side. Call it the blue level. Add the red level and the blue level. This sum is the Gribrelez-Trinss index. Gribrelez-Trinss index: 86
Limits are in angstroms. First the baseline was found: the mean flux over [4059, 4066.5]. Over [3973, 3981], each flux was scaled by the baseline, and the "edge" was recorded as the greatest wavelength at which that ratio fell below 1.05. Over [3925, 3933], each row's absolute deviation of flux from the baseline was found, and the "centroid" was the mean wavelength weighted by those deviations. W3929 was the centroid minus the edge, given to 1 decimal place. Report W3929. -51.2 angstroms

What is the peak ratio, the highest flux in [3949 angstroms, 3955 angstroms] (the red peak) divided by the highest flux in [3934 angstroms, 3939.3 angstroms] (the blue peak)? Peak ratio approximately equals 1.81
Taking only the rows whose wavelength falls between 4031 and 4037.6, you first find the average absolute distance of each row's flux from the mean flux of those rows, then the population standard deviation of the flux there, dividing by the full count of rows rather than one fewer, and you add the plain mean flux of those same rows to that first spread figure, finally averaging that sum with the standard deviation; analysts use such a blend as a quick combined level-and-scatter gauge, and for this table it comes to 29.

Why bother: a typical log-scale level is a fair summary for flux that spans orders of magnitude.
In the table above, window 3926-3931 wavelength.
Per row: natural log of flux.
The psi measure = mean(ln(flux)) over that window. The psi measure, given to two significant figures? 3.1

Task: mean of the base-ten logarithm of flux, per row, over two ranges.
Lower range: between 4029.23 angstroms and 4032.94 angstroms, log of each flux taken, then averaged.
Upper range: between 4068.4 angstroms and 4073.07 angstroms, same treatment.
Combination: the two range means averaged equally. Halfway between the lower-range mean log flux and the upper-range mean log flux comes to 1.71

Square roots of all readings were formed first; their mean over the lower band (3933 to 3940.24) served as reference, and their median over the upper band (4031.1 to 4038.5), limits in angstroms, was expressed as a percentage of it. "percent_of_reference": 179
